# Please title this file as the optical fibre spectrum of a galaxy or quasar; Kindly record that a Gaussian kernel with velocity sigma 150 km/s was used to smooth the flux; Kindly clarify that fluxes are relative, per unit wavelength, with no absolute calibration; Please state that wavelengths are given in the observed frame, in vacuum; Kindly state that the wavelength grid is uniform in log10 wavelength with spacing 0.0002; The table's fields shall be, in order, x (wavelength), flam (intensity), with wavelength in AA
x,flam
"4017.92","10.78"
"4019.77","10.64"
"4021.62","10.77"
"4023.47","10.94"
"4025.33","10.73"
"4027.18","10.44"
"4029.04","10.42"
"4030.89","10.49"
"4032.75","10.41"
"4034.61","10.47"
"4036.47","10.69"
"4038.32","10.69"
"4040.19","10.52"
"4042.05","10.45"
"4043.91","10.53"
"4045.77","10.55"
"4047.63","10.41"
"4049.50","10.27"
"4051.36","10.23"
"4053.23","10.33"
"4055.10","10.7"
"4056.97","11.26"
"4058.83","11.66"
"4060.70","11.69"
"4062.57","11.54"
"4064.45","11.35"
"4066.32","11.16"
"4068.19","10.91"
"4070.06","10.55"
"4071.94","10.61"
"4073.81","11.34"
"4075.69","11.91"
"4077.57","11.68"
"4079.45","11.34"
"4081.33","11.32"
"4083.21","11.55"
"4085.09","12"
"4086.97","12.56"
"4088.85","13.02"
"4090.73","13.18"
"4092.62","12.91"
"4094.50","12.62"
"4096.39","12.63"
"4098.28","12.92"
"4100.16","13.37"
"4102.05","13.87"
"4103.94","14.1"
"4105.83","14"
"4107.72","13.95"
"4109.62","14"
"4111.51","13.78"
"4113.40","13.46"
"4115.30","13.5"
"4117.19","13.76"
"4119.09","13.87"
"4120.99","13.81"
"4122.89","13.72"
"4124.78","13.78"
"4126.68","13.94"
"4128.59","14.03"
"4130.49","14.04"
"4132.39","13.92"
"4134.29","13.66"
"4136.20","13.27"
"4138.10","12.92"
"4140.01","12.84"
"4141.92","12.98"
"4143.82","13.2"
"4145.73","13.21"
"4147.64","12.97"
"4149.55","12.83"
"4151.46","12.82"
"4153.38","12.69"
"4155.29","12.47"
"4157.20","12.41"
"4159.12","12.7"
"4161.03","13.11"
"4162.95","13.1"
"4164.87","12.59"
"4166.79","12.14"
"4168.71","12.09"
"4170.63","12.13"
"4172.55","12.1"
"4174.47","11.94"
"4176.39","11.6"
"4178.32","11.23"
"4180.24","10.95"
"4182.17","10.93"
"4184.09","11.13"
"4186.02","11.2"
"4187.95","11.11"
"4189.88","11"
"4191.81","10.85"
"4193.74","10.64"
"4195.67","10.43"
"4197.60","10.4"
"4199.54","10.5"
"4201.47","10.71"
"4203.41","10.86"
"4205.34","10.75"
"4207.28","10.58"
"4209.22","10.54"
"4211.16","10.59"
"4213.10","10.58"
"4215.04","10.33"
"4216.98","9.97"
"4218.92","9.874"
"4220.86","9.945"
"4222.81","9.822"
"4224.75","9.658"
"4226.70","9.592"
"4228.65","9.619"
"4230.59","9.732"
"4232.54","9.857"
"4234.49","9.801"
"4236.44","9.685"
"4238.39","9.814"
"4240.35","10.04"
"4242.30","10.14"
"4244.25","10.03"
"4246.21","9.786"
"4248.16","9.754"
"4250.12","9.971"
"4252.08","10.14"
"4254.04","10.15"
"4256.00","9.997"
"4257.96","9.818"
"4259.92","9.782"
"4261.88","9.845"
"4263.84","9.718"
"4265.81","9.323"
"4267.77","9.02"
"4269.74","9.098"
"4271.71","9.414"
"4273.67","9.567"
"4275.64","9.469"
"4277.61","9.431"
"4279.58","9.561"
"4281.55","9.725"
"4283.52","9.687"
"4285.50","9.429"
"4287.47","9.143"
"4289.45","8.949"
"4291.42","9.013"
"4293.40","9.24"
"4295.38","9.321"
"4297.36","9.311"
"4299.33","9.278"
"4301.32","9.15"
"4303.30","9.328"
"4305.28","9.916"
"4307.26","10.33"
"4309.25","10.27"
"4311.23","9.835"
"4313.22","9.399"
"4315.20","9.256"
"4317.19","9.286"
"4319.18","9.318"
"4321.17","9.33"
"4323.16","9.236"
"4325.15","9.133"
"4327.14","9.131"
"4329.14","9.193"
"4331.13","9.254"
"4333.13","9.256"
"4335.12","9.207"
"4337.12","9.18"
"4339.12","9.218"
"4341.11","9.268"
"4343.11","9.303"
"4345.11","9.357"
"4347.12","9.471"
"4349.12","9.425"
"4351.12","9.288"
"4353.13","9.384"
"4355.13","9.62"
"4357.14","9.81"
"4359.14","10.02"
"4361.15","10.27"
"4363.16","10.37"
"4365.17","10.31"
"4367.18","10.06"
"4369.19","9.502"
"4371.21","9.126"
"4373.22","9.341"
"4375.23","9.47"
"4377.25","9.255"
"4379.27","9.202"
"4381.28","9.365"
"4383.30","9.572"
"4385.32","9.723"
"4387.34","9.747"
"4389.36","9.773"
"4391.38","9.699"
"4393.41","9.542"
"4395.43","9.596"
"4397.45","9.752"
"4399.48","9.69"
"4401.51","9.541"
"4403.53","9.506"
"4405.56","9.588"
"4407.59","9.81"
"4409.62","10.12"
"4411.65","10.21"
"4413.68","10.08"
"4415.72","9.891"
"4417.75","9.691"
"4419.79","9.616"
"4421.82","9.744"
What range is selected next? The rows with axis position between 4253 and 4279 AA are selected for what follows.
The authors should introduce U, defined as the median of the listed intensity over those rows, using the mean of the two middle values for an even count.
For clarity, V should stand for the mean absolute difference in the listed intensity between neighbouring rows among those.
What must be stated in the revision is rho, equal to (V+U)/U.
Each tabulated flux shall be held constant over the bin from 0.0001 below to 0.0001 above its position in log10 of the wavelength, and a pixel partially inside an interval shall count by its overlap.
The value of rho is 1.02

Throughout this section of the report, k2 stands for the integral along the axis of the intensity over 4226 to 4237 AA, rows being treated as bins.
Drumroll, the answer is 107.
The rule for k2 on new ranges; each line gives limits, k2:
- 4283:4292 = 83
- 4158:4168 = 127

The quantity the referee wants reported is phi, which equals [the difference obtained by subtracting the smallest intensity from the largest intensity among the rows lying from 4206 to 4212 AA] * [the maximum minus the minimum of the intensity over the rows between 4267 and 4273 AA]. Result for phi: 0.02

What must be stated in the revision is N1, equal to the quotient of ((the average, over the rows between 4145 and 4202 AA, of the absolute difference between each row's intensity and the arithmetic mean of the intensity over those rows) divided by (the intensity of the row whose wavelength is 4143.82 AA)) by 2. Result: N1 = 0.032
